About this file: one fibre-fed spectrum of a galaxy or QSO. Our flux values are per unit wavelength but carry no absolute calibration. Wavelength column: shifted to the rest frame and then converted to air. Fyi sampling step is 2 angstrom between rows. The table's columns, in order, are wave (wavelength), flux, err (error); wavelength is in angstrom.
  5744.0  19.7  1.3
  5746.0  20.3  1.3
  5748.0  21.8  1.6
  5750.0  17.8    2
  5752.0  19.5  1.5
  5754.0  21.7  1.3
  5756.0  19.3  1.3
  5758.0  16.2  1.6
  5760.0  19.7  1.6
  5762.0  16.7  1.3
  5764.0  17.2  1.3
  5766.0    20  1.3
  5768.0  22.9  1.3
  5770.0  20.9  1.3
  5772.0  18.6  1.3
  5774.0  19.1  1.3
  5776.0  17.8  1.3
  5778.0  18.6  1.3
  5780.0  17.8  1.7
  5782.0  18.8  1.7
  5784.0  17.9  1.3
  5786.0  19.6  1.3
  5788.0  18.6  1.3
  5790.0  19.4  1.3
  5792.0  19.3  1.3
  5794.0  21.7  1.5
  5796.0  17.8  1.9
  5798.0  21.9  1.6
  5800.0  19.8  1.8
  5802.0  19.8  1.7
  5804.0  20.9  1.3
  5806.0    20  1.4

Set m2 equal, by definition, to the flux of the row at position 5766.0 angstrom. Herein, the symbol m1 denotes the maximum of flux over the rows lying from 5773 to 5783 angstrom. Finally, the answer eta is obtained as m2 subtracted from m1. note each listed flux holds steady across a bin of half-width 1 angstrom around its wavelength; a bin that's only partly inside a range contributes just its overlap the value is -0.9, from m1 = 19.1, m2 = 20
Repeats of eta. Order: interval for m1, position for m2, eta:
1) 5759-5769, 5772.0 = 4.3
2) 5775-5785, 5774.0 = -0.3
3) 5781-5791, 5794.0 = -2.1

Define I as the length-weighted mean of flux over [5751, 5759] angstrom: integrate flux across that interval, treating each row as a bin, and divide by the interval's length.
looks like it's 19.2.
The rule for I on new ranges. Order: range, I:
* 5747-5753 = 19.7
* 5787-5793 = 19.1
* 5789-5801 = 20.0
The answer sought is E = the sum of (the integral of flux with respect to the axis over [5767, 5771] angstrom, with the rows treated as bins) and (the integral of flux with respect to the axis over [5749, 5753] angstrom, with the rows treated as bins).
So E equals 162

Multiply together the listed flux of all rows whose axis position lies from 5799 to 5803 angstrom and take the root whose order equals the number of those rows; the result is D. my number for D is 19.8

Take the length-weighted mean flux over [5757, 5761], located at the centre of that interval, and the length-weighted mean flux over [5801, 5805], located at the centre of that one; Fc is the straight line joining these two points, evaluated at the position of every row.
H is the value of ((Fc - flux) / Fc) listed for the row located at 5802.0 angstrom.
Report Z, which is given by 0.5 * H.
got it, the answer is 0.01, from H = 0.02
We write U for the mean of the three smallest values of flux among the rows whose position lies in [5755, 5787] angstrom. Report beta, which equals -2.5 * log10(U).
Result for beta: -3.06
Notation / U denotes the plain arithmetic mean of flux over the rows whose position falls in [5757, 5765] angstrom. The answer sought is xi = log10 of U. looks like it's 1.24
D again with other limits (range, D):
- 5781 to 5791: 18.9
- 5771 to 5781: 18.4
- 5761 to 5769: 19.0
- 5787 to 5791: 19.0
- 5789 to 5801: 19.9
